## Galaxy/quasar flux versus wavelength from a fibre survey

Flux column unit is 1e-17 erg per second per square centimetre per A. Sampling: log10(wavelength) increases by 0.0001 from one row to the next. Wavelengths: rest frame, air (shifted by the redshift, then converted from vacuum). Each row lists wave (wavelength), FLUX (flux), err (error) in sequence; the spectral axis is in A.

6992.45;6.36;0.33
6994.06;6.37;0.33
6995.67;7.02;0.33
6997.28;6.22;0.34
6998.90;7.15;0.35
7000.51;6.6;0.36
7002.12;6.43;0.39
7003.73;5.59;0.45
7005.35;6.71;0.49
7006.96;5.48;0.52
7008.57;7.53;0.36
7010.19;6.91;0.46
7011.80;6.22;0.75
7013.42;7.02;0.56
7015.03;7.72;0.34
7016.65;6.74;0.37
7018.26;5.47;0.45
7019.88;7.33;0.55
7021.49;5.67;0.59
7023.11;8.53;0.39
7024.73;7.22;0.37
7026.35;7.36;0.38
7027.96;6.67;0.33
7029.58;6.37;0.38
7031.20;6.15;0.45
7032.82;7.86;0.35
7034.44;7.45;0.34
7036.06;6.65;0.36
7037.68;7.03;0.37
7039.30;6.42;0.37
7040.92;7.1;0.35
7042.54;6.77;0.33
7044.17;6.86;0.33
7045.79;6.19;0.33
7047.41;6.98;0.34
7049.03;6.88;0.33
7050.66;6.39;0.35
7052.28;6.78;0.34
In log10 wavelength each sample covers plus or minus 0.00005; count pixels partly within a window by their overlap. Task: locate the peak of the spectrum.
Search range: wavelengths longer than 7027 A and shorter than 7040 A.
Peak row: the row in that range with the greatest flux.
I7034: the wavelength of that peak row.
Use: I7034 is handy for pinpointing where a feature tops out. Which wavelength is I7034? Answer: 7032.82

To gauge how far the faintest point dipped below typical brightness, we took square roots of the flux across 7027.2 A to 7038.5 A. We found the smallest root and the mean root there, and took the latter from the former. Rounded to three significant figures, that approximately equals -0.141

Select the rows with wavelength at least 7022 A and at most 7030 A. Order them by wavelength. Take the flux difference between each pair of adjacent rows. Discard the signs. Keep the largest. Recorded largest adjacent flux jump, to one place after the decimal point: 1.3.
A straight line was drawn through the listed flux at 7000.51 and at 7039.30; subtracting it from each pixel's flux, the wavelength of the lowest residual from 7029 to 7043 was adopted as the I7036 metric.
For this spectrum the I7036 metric 7031.20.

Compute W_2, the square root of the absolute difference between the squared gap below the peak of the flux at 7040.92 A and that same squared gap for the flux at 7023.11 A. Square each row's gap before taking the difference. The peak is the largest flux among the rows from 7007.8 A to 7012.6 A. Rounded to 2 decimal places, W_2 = 0.90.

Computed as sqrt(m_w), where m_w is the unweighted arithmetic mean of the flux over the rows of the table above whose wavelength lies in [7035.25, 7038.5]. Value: 2.62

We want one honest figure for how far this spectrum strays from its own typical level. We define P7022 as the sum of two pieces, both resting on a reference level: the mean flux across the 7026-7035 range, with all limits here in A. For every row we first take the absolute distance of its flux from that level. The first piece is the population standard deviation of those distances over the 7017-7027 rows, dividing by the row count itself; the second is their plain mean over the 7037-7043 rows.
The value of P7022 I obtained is 0.8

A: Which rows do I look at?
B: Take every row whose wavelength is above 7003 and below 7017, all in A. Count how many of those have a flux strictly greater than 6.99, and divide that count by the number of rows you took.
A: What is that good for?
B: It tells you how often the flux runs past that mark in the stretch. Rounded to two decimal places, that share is 0.33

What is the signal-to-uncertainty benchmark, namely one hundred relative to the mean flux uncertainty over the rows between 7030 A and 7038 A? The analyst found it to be 267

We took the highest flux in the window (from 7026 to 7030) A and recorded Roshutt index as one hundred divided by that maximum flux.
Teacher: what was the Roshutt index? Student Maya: 13.6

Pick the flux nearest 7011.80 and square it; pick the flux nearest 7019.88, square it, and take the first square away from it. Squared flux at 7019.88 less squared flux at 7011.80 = 15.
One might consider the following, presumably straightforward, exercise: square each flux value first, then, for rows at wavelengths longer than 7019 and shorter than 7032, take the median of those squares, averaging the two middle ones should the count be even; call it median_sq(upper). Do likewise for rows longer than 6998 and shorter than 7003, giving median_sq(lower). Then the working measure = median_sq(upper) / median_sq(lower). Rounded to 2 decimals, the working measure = 1.11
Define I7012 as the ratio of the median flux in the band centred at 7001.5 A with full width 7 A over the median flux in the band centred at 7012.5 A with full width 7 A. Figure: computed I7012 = 0.94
